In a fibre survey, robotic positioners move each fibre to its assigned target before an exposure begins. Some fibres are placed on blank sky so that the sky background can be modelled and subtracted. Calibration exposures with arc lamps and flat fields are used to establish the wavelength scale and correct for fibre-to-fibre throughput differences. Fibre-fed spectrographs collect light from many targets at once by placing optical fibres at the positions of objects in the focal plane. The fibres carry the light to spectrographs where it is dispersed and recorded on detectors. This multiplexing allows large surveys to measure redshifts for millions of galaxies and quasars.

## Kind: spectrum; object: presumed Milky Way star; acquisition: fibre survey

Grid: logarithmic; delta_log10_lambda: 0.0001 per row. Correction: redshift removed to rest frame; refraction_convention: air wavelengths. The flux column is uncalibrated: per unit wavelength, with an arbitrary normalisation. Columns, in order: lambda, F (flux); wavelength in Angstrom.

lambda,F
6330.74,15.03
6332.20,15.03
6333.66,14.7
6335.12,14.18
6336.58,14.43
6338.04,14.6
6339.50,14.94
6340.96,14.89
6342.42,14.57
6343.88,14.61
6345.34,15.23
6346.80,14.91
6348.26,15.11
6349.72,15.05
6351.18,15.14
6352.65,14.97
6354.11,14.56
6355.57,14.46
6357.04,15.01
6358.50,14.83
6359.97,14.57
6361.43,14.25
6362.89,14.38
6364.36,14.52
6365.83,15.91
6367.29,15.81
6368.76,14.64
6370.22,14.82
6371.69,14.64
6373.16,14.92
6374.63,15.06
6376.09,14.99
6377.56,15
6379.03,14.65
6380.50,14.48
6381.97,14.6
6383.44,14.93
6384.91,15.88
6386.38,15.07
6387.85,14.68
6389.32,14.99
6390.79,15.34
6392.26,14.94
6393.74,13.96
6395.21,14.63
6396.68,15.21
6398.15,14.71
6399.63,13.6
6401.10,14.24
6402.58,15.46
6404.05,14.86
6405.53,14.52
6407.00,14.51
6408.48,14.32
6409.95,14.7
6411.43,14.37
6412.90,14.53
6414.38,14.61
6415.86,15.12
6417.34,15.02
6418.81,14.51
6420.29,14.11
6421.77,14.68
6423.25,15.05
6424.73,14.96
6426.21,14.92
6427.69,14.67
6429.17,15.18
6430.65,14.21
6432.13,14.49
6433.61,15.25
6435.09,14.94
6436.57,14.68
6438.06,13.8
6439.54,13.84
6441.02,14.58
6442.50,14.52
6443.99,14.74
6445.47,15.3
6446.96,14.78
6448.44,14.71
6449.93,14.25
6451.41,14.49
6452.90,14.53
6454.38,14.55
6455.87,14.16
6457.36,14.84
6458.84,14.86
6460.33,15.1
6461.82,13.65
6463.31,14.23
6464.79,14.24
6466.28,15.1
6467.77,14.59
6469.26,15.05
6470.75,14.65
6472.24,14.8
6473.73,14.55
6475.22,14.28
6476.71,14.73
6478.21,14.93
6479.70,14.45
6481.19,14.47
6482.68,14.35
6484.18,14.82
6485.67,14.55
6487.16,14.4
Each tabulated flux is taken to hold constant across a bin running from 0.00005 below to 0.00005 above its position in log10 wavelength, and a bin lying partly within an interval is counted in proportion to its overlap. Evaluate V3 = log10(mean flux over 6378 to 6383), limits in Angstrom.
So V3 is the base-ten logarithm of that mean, 1.16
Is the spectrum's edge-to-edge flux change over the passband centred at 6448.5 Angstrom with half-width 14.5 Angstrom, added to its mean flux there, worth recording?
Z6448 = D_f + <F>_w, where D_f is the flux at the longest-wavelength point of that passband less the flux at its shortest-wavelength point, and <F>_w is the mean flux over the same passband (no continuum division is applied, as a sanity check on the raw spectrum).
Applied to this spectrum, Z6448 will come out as 13.3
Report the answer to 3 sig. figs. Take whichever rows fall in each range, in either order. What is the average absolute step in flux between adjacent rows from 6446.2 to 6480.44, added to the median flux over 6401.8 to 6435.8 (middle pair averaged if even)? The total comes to 15.1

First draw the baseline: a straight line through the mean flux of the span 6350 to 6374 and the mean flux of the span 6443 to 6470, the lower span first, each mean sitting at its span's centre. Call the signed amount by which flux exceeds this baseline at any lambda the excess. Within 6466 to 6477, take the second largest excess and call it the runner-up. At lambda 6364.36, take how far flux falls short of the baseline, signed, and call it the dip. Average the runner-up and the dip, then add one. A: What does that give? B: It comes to 1.39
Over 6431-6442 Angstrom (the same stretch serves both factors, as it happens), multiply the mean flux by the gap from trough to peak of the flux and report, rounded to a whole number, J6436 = 21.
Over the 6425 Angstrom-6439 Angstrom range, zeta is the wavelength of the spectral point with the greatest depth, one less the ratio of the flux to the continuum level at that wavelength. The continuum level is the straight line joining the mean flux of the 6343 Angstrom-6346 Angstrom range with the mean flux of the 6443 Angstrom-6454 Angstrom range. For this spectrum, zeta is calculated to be 6438.06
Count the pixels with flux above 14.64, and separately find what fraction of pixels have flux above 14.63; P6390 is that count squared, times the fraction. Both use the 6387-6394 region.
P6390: 12.8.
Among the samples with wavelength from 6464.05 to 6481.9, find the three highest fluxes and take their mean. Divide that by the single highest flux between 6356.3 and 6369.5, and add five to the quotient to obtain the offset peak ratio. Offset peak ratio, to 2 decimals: 5.94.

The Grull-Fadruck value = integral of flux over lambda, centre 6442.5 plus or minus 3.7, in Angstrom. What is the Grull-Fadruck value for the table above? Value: 108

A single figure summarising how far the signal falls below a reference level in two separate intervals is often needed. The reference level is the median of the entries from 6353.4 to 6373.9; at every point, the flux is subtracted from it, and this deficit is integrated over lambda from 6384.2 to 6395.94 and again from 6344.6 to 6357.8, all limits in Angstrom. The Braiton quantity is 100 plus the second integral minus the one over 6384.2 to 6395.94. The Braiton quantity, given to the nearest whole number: 100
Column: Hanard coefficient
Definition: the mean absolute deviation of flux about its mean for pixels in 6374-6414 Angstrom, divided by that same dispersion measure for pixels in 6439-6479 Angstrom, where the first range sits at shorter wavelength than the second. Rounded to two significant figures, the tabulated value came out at 1.2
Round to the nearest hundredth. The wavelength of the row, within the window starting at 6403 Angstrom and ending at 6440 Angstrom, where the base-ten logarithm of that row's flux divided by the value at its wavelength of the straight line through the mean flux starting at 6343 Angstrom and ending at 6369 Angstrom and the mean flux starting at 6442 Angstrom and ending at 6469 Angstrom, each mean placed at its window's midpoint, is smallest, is 6438.06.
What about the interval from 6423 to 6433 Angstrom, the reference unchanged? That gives 6430.65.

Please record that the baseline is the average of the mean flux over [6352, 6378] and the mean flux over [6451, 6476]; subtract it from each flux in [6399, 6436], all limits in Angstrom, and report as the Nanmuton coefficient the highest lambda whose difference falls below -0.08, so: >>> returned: 6432.13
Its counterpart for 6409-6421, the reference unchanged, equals 6420.29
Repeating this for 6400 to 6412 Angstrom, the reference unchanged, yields 6411.43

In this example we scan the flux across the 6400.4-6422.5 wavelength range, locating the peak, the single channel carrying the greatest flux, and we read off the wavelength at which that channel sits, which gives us 6402.58 Angstrom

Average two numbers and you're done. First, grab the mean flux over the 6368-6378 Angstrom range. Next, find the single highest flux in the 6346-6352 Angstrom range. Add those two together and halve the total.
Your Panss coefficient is 15.00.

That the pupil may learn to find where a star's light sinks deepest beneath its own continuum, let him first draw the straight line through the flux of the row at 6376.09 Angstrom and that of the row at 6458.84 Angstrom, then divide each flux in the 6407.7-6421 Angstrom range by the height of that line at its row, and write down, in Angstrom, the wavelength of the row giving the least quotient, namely 6420.29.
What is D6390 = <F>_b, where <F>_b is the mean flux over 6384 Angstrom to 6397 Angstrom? 15.0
